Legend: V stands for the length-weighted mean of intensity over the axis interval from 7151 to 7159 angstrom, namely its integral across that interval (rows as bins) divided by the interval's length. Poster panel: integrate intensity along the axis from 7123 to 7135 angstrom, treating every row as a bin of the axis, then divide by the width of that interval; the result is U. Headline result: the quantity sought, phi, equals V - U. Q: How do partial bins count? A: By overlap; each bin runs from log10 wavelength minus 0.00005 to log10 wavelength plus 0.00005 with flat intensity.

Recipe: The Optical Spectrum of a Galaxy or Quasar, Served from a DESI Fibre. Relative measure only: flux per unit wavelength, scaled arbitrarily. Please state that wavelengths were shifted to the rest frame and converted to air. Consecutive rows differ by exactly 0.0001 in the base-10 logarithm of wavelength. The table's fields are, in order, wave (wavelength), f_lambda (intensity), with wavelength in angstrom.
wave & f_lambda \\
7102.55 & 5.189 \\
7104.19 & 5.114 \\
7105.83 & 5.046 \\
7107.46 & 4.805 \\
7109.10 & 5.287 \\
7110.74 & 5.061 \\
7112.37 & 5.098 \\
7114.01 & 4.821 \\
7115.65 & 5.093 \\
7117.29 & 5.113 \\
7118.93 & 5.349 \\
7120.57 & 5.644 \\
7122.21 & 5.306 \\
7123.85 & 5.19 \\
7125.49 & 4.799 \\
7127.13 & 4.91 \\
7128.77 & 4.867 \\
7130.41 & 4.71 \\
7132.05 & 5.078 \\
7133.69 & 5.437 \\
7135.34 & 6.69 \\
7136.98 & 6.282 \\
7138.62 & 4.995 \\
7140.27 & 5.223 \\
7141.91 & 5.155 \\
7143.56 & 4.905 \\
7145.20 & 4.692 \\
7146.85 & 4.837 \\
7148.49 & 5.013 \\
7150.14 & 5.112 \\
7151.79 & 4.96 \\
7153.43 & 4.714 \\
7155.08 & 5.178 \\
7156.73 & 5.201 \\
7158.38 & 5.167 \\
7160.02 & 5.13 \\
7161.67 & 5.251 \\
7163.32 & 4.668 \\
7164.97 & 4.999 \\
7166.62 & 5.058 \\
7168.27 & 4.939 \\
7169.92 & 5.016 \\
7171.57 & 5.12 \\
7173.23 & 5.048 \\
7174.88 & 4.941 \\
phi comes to -0.03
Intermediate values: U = 5.1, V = 5.041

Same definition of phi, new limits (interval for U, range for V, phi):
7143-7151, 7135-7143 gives 0.67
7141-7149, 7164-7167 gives 0.08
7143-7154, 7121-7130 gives 0.13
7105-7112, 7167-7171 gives -0.06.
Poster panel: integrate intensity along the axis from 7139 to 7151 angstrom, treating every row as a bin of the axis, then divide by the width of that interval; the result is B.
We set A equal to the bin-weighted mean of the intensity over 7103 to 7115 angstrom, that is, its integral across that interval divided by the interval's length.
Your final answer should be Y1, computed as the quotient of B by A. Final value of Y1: 0.99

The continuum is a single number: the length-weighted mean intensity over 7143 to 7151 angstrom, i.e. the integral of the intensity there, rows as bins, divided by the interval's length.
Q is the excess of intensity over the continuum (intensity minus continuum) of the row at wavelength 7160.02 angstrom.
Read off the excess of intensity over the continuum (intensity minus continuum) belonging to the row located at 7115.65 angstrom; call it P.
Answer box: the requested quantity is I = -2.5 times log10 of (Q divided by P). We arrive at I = -0.202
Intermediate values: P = 0.18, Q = 0.22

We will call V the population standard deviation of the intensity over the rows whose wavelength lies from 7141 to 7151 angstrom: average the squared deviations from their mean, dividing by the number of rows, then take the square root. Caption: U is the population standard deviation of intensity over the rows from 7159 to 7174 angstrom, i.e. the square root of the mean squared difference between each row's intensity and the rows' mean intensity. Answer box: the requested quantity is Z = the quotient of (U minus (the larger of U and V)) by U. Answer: -0.05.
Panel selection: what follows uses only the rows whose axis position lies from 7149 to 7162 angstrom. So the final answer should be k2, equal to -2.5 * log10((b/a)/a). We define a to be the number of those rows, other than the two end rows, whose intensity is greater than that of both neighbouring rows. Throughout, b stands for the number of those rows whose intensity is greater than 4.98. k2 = -1.9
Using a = 1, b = 6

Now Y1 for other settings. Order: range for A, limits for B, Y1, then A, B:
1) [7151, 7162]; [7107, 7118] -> 0.99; 5.08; 5.04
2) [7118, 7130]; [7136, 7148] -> 1.01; 5.14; 5.17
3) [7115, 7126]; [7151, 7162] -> 0.97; 5.23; 5.08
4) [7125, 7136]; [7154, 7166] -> 0.98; 5.20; 5.08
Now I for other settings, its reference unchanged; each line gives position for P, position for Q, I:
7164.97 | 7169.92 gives -0.193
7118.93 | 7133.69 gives -0.199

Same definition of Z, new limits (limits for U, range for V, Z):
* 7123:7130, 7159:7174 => -0.02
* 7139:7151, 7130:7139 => -3.08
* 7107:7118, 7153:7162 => -0.13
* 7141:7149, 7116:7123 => -0.21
